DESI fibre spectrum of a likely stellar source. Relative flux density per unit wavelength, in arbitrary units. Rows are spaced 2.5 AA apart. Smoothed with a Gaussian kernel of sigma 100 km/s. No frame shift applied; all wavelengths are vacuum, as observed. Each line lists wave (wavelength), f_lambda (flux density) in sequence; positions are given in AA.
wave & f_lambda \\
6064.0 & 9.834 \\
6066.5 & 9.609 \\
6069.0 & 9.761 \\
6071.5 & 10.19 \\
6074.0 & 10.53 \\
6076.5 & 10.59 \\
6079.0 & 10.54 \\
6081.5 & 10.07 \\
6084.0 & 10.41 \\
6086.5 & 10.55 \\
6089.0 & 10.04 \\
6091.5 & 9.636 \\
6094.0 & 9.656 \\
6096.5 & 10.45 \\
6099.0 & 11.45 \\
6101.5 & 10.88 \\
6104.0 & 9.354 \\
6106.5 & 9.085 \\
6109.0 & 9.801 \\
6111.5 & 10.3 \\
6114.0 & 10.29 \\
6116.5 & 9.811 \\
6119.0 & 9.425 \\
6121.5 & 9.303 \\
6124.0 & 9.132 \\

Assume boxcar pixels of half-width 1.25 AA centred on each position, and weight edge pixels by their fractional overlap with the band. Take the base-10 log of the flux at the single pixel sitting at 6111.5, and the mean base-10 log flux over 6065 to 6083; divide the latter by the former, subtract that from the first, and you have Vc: 0.018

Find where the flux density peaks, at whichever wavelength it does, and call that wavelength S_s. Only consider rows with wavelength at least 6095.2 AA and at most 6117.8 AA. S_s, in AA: 6099.0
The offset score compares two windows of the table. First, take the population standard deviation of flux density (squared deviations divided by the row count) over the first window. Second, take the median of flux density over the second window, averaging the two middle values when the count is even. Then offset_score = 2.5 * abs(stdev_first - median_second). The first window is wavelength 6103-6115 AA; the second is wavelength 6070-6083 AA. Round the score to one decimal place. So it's 25.1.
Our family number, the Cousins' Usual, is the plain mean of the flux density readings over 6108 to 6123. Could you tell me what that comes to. 9.8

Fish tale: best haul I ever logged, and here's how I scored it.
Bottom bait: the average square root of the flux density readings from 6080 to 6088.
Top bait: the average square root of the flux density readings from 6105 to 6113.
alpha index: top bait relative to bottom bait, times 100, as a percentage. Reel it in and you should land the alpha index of 97.0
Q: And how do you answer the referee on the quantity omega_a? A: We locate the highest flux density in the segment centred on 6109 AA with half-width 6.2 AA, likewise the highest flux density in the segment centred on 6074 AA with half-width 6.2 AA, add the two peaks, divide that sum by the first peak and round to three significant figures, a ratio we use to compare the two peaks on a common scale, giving 2.03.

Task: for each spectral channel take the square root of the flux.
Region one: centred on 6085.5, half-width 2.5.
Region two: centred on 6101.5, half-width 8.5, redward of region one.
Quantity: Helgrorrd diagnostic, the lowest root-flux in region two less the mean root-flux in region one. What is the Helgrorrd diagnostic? -0.22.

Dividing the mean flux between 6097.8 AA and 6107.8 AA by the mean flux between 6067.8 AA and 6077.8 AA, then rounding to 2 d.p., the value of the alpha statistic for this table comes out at 0.99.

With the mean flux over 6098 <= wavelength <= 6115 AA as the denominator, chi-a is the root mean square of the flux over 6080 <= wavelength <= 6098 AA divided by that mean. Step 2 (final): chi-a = 1.00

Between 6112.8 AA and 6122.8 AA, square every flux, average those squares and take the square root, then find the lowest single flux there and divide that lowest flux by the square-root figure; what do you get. 0.958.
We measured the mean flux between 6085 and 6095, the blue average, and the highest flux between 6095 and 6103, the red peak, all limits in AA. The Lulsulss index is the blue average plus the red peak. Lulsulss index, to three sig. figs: 21.4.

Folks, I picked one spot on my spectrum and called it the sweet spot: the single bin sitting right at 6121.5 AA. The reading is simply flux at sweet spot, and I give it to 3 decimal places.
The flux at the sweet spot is 9.303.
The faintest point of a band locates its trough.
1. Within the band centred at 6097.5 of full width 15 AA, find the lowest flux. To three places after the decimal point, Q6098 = 9.354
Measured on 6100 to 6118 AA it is 9.085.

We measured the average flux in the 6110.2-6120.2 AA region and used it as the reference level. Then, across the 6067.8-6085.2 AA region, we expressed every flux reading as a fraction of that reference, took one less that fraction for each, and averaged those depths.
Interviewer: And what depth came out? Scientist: -0.03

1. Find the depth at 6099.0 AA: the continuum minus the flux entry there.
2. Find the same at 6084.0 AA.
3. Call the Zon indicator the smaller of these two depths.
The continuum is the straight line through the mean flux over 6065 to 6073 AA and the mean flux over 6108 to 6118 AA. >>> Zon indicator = -1.46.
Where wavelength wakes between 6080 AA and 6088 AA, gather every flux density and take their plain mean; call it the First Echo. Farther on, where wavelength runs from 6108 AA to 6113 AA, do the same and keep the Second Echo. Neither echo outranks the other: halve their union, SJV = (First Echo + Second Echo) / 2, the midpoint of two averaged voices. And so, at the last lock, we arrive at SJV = 10.2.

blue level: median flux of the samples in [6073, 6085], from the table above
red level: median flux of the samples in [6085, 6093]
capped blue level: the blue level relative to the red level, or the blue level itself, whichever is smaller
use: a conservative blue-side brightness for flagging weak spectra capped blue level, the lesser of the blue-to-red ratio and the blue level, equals 1.05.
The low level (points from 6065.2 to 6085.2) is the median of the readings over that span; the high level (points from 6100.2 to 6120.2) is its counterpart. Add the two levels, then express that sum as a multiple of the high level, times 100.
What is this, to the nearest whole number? 205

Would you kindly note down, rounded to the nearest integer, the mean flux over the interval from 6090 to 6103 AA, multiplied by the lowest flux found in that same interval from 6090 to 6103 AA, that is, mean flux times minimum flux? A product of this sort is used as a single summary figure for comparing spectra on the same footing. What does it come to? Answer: 100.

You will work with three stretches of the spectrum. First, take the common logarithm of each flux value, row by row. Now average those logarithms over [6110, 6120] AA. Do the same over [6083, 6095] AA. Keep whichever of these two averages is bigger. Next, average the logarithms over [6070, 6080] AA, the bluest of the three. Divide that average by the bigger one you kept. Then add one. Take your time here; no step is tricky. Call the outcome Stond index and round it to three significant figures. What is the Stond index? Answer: 2.02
